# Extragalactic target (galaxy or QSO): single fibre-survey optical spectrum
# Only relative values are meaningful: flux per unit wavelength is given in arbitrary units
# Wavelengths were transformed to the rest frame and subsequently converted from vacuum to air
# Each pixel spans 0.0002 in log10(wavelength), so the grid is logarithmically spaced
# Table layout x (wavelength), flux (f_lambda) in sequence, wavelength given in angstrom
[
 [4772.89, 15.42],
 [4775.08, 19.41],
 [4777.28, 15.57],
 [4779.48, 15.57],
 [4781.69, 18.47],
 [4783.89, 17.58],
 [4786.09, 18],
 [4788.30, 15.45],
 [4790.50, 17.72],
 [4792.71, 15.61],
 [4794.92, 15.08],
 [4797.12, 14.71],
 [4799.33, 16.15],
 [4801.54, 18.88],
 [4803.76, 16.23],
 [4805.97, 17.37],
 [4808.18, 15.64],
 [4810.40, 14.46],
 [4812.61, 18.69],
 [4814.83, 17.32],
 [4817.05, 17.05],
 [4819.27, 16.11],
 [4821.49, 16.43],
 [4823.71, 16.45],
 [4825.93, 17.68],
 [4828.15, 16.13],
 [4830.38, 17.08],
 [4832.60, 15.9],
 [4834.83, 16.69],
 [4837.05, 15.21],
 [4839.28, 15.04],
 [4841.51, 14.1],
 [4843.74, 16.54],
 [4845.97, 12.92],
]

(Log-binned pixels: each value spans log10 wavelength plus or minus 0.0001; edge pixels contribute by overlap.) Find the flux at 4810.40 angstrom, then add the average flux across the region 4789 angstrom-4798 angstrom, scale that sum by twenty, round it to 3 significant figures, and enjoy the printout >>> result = 605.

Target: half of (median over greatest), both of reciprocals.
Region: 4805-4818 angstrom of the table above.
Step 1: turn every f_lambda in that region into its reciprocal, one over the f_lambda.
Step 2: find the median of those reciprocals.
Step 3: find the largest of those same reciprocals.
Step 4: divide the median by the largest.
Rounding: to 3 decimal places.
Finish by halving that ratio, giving 0.421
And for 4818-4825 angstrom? 0.490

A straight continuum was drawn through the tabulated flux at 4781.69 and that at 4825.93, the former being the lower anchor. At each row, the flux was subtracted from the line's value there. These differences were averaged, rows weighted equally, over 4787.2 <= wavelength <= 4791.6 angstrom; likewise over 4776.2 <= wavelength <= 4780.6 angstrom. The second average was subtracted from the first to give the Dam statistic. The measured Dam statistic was -1.2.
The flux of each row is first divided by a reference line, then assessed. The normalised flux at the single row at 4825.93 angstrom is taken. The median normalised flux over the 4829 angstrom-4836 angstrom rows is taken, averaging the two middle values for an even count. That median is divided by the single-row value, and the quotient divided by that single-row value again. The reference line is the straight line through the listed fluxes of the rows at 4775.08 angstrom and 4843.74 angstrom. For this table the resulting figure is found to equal 0.9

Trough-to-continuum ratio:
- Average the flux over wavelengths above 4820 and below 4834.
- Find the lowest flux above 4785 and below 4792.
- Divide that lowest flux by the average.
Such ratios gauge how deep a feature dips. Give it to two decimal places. 0.93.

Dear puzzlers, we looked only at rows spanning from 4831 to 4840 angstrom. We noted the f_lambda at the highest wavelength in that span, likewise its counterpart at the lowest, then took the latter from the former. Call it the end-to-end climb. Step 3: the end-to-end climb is -0.9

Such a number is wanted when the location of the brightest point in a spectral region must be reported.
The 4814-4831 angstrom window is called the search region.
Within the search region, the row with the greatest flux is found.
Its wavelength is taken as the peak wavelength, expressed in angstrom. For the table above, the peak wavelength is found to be 4825.93 angstrom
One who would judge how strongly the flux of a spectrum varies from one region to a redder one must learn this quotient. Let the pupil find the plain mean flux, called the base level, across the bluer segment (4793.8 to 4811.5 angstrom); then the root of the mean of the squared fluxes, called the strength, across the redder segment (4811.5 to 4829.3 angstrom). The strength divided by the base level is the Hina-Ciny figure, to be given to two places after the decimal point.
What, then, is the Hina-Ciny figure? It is 1.06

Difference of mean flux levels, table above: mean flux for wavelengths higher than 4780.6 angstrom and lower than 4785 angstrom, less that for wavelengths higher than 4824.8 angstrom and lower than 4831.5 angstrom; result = 1.1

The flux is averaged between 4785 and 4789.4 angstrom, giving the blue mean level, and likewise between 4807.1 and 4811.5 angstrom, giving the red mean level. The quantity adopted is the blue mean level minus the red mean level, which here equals 2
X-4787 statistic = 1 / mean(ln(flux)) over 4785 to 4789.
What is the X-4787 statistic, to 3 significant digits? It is 0.355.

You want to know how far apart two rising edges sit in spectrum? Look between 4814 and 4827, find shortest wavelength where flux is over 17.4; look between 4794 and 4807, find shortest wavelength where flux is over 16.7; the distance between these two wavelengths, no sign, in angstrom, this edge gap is 24.4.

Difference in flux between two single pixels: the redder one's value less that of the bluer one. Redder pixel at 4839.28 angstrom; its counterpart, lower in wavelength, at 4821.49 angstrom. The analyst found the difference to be -1.39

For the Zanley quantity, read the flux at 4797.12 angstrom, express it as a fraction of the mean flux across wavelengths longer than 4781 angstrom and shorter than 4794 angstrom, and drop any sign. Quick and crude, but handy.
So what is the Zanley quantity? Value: 0.86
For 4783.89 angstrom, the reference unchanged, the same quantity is 1.03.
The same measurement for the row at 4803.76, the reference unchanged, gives 0.95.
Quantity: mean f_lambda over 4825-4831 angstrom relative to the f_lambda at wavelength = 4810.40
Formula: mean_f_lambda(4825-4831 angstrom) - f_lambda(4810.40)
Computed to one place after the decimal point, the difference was 2.5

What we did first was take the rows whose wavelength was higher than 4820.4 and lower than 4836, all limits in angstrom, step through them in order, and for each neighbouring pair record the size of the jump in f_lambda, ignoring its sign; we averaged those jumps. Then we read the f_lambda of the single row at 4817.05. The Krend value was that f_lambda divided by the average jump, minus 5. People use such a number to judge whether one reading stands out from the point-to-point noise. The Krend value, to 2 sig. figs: 13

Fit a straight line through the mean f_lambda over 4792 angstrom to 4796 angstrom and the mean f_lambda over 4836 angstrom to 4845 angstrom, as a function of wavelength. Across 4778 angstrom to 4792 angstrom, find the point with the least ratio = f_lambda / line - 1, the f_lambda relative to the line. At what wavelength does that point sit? 4788.30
